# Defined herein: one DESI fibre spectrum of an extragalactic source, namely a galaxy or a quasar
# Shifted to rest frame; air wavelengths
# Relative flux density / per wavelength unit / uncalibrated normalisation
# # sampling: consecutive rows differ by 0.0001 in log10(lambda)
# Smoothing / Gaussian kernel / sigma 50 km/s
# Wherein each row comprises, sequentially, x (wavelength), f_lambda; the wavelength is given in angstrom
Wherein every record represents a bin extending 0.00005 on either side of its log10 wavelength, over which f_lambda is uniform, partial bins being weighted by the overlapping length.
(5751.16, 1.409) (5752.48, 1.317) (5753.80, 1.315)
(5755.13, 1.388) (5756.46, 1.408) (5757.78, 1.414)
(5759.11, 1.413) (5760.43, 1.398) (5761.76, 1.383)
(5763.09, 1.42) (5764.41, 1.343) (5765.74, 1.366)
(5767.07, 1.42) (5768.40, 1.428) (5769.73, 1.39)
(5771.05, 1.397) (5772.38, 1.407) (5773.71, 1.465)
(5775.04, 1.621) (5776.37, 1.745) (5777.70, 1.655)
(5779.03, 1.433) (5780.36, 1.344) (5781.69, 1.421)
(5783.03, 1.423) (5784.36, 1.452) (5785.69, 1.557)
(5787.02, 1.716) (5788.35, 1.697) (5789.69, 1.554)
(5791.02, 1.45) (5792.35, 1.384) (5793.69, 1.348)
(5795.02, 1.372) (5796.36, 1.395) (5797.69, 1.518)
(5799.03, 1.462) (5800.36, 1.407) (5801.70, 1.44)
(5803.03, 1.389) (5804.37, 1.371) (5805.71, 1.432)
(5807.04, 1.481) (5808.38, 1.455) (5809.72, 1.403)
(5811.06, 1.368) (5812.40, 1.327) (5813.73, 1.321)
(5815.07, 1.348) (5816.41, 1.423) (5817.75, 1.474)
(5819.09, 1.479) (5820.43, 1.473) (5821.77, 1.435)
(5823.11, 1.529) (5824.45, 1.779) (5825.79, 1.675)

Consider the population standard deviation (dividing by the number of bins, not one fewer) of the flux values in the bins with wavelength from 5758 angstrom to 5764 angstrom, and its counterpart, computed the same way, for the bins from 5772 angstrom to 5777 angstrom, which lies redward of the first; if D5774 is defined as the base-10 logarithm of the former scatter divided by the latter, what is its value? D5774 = -1.0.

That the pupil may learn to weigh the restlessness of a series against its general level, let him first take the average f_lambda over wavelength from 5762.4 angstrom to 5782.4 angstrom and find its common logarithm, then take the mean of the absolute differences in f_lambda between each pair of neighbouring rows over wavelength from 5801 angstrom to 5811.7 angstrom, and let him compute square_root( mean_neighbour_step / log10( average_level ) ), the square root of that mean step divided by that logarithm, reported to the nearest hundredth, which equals 0.51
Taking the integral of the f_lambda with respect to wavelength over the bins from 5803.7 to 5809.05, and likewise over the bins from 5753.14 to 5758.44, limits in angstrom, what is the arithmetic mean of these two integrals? 7.50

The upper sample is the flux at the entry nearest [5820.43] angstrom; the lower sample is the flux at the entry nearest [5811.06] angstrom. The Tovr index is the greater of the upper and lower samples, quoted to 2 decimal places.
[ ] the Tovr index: 1.47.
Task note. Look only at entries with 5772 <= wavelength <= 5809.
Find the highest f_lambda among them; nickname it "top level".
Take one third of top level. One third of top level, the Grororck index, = 0.58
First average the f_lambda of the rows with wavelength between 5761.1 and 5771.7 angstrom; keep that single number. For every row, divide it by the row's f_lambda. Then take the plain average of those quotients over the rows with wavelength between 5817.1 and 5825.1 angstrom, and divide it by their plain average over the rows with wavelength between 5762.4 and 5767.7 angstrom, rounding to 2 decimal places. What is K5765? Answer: 0.91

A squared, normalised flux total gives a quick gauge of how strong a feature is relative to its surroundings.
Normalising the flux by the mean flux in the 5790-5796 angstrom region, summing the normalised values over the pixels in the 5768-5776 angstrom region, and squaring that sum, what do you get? 39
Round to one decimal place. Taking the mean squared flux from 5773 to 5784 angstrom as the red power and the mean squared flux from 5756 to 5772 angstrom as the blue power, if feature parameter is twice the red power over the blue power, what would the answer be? 2.4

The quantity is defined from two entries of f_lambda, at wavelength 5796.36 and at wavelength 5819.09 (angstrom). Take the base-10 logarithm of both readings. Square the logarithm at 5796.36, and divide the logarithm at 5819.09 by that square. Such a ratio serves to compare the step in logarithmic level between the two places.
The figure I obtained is 8.1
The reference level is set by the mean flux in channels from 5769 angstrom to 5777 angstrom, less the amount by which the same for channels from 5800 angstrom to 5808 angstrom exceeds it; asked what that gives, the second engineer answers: 1.59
